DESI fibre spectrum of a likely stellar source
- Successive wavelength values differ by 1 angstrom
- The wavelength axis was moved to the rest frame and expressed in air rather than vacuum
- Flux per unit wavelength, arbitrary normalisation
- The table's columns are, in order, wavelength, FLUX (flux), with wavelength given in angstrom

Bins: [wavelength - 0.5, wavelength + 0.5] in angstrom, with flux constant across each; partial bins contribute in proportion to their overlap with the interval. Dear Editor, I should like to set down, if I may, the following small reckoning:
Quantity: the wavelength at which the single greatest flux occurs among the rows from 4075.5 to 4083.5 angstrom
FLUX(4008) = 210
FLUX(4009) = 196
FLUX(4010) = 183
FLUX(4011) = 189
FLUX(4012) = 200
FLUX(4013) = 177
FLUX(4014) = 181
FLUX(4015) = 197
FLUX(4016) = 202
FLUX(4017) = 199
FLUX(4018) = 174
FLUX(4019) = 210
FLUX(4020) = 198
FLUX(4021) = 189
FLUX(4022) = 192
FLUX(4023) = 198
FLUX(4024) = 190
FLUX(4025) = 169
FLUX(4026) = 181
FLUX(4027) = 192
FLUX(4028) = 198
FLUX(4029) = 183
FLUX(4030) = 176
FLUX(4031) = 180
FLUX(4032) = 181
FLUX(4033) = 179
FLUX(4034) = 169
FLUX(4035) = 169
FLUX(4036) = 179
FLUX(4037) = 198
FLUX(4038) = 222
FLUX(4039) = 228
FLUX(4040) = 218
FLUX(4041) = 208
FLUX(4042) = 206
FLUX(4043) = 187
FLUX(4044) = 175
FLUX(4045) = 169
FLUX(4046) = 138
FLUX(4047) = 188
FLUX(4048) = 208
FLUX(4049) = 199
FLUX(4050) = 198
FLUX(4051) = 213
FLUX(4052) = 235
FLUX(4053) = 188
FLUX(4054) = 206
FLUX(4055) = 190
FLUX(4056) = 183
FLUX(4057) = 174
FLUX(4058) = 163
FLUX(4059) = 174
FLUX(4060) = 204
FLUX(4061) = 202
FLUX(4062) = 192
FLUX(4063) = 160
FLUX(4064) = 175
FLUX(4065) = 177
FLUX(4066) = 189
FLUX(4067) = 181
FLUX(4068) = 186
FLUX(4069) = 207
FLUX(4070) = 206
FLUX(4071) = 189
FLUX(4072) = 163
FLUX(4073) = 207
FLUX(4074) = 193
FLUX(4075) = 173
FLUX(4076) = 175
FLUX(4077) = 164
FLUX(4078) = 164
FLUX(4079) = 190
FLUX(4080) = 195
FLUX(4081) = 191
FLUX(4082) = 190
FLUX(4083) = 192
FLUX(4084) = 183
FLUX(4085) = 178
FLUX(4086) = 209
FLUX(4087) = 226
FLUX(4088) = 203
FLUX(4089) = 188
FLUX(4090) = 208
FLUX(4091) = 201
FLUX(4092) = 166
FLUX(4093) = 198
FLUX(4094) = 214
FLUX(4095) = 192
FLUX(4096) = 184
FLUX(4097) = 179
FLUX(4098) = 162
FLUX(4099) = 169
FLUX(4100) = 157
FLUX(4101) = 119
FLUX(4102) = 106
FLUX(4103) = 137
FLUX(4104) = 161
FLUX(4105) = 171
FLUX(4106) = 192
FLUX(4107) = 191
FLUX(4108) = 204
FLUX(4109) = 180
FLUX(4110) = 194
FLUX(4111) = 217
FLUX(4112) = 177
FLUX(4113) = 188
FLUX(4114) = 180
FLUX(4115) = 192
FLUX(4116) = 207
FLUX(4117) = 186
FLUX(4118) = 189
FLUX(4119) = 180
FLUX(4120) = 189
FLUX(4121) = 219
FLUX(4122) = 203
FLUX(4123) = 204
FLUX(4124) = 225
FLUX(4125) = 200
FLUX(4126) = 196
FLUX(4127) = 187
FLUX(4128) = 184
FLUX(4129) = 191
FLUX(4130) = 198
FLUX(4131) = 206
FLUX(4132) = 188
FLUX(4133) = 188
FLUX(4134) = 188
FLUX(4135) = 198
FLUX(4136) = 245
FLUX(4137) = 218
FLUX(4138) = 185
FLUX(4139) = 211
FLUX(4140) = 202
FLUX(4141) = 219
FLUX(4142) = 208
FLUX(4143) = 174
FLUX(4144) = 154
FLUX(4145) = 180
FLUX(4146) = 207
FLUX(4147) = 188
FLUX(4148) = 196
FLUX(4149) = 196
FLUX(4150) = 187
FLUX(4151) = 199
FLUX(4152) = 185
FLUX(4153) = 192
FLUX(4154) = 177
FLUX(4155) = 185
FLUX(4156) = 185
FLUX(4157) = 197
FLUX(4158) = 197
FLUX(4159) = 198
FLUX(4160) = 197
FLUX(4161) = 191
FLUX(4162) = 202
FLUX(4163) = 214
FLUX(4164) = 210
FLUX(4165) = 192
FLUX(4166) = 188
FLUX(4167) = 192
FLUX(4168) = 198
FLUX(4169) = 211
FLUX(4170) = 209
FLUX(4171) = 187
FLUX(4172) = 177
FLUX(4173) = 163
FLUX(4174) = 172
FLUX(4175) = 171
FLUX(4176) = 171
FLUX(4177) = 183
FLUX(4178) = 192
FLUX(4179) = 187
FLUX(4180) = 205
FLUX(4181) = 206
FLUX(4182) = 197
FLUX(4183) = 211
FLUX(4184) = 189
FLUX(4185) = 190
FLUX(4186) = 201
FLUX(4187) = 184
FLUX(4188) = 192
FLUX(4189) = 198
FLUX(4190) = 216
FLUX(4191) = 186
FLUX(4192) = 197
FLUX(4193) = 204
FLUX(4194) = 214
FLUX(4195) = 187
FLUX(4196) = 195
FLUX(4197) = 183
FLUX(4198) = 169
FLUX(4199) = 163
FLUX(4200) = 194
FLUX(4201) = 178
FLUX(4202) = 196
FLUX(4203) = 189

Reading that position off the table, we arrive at 4080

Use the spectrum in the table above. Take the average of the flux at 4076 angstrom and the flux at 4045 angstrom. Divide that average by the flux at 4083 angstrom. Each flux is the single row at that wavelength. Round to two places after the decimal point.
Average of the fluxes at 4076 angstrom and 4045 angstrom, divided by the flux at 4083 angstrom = 0.90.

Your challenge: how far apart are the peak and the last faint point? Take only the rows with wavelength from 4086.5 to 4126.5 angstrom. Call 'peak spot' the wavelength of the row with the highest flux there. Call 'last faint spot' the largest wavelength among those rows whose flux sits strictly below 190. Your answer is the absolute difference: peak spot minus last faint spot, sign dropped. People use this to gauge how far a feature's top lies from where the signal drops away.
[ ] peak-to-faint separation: 33 angstrom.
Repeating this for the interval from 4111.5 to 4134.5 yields 10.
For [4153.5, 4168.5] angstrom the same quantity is 3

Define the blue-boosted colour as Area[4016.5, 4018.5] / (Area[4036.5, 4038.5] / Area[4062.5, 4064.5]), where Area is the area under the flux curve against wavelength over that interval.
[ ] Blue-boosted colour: 298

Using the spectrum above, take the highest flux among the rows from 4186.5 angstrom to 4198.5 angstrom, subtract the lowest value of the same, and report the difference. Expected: 47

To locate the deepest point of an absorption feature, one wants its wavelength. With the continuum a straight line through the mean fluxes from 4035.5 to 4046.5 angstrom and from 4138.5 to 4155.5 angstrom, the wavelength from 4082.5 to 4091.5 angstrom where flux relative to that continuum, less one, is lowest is 4085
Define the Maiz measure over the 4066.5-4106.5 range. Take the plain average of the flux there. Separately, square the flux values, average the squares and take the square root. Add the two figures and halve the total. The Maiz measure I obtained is 183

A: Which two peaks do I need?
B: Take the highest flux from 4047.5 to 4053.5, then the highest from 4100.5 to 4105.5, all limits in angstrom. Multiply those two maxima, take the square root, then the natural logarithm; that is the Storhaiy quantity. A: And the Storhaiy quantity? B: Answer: 5.30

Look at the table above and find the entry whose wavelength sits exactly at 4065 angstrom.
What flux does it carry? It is 177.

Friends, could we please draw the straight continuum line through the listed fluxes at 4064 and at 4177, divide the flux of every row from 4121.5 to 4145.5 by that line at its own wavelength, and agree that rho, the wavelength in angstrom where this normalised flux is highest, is 4136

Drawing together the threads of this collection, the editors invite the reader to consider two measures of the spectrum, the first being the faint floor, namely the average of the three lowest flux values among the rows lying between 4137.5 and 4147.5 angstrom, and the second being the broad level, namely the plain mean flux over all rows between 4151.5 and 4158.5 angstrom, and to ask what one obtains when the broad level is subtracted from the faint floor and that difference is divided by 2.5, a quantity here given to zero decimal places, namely -8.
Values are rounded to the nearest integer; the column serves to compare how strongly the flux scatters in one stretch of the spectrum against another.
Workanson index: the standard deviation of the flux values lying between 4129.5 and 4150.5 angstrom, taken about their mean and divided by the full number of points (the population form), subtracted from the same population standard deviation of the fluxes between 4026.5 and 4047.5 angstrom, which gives 2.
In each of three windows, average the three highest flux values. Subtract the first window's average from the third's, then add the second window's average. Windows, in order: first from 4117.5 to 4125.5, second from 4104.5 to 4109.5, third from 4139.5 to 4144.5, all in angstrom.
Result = 189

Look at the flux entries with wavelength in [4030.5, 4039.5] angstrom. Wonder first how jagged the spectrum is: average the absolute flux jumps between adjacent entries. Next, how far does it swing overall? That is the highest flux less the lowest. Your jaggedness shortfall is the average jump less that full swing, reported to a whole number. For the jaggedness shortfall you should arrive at -50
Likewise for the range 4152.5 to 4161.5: -16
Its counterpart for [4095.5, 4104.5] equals -60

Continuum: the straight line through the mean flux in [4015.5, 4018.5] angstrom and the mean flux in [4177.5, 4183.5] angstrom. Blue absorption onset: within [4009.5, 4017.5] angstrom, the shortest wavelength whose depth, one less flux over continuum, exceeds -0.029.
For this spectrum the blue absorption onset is 4010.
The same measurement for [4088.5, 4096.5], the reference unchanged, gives 4089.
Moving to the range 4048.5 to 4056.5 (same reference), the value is 4050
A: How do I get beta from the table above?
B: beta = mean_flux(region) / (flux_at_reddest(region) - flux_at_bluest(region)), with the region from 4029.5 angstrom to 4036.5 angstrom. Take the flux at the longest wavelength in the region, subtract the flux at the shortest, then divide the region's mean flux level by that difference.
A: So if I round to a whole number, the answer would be 59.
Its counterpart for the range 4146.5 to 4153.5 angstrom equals 48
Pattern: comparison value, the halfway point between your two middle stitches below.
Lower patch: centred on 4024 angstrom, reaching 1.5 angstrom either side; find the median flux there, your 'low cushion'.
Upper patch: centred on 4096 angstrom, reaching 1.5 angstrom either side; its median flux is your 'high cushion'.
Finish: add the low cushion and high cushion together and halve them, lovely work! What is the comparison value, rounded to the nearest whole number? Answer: 187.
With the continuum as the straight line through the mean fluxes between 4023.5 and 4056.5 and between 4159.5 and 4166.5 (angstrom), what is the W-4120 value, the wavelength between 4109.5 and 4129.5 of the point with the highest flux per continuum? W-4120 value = 4124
